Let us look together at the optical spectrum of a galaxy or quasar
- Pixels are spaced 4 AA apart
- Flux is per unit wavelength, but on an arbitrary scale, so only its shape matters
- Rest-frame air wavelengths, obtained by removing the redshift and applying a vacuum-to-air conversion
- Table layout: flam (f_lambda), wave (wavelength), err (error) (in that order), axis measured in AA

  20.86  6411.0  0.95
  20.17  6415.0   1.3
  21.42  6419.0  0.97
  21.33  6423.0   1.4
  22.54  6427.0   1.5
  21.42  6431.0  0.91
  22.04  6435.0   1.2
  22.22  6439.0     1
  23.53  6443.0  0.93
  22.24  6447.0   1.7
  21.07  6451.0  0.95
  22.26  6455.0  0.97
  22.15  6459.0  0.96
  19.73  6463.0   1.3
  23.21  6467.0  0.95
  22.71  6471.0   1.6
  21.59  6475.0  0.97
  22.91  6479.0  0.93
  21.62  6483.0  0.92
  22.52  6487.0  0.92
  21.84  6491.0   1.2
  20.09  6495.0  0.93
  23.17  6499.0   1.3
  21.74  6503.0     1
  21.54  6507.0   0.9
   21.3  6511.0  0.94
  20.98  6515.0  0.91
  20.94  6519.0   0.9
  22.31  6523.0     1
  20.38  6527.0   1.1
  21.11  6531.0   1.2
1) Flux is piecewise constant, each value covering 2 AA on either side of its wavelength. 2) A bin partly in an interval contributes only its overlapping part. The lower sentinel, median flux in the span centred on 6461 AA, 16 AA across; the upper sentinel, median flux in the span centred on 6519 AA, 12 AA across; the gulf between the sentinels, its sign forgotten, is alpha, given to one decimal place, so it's 1.2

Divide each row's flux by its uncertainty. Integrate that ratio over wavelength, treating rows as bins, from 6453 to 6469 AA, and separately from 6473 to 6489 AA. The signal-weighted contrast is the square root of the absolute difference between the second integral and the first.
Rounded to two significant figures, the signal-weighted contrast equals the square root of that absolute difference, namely 6.1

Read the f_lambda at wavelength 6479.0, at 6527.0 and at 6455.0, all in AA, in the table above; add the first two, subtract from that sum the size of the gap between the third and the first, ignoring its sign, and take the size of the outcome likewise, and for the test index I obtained 42.6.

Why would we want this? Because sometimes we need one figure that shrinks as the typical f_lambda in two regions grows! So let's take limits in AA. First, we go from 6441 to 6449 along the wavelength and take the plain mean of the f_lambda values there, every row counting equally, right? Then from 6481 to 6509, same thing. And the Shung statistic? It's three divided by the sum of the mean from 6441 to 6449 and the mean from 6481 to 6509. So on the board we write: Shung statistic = 0.0672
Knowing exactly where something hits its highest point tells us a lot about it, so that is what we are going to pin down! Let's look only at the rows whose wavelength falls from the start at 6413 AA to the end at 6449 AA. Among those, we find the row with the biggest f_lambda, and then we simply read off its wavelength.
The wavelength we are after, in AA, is 6443.0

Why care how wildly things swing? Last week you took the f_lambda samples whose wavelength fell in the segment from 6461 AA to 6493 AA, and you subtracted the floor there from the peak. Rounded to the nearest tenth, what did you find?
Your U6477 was 3.5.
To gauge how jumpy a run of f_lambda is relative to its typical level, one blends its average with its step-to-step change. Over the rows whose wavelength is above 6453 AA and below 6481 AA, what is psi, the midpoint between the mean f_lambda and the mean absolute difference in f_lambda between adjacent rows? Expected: 11.79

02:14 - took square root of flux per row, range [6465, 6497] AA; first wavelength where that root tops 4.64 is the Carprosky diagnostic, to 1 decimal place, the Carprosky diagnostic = 6467.0 AA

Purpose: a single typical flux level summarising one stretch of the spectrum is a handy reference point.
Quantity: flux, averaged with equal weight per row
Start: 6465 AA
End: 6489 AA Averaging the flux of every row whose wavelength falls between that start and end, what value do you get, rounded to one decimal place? 22.4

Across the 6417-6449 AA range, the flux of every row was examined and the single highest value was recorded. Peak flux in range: 23.53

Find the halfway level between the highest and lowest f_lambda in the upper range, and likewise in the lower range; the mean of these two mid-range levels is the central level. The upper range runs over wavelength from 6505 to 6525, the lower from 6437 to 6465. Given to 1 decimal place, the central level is 21.6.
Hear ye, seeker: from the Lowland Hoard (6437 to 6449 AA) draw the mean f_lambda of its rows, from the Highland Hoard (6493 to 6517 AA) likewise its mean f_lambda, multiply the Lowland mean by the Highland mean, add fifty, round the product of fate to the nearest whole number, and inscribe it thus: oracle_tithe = 537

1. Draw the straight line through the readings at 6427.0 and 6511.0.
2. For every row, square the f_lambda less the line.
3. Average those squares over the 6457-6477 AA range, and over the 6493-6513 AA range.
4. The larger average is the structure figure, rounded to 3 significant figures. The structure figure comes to 1.50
